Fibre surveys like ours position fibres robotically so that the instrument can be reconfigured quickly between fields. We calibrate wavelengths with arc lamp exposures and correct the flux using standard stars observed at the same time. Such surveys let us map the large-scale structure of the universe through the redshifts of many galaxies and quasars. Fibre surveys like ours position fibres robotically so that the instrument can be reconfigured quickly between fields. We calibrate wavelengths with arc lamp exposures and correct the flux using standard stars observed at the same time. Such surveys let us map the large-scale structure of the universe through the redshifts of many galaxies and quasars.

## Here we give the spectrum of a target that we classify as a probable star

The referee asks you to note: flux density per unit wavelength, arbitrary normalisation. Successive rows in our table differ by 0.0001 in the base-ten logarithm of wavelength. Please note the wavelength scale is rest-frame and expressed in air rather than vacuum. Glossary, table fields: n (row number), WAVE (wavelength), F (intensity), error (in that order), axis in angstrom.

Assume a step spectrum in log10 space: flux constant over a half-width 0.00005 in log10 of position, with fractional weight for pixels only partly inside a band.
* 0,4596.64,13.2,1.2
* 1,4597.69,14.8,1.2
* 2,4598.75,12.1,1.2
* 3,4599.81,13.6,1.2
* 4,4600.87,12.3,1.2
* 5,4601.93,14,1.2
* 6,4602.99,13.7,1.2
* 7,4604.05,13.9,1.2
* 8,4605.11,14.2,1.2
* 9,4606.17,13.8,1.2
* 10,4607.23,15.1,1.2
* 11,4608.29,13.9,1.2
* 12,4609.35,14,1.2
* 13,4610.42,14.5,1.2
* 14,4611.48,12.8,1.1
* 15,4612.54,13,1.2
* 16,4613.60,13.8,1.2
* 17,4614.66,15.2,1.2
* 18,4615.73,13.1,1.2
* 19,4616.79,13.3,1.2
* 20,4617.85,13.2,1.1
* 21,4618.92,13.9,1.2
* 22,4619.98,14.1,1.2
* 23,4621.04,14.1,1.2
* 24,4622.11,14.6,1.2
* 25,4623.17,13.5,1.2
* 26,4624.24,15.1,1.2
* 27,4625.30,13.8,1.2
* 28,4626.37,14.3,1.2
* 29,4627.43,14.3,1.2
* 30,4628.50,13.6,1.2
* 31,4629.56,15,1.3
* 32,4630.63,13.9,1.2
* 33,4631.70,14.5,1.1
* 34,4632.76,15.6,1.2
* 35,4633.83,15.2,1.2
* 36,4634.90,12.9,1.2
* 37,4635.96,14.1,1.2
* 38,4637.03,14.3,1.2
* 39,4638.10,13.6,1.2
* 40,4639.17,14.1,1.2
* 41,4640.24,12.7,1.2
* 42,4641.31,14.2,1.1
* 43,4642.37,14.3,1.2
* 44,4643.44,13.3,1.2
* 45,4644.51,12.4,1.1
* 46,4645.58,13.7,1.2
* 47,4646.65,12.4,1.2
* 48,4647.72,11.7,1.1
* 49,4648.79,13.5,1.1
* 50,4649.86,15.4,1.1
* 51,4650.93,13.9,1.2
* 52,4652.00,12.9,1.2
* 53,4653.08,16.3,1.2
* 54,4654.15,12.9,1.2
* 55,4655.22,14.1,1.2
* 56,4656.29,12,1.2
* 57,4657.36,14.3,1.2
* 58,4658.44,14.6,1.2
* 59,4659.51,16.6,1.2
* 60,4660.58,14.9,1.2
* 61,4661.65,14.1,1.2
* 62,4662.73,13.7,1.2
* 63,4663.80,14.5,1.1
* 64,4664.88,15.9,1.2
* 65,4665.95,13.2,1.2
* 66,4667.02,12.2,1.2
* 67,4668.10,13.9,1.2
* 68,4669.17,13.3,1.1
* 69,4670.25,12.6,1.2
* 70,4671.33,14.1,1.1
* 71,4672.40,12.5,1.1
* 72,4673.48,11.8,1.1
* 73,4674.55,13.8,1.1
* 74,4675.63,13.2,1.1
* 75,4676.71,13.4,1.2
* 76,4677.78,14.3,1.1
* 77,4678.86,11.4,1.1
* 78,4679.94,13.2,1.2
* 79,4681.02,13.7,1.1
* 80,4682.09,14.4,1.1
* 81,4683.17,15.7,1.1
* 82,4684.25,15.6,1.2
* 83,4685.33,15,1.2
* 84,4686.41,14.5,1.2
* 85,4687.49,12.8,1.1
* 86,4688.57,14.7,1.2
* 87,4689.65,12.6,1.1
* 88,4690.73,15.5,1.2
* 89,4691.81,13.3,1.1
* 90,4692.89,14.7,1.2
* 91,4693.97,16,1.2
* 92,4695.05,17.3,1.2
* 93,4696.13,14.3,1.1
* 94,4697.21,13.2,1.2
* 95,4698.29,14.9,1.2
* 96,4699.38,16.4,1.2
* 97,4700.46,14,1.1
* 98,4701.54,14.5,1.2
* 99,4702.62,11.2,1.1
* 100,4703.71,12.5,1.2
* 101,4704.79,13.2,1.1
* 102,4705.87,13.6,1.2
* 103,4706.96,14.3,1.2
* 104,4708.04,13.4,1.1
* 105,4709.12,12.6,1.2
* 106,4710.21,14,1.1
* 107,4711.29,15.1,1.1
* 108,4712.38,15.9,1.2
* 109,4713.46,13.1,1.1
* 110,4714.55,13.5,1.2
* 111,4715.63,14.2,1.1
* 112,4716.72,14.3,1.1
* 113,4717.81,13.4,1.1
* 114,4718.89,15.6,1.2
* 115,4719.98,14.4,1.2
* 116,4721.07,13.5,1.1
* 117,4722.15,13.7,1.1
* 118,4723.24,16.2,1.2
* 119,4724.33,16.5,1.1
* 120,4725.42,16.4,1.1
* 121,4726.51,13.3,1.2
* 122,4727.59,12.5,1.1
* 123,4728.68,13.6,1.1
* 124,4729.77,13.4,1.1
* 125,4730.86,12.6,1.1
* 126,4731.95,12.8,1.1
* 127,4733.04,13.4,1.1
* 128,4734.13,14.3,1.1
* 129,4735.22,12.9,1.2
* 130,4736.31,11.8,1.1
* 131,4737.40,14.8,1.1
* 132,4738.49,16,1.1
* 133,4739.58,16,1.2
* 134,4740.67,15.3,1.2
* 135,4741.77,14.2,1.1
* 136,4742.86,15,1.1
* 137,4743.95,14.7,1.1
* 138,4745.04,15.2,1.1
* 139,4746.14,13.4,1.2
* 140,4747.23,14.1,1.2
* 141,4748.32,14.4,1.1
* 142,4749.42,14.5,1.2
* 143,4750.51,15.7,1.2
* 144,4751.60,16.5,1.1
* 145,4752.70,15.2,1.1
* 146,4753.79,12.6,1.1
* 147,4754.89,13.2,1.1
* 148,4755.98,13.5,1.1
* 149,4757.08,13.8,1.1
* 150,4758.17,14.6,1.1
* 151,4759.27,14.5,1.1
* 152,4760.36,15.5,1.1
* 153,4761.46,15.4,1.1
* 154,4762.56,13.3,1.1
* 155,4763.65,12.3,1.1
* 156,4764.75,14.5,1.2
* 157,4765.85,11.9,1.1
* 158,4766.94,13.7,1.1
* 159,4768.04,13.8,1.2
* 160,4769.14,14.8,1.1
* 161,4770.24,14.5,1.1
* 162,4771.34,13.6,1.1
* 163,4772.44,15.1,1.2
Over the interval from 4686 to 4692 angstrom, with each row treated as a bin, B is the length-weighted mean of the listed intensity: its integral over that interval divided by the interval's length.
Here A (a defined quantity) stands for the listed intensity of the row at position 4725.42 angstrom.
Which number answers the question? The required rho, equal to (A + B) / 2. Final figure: 15.2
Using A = 16.4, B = 13.9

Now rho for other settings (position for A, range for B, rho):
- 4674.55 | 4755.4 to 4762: 14.2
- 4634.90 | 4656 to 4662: 13.7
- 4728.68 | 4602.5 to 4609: 13.9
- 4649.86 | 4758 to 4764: 14.9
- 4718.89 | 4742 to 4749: 15.0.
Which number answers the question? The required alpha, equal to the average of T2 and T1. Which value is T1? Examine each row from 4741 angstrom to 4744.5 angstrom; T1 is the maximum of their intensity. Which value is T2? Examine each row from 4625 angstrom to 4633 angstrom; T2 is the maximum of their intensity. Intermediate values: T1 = 15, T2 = 15.6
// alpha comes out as 15.3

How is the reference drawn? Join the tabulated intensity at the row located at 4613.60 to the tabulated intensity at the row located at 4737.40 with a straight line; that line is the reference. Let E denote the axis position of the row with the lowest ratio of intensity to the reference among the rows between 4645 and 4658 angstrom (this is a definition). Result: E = 4647.72 angstrom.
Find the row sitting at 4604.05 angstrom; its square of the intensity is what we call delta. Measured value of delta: 193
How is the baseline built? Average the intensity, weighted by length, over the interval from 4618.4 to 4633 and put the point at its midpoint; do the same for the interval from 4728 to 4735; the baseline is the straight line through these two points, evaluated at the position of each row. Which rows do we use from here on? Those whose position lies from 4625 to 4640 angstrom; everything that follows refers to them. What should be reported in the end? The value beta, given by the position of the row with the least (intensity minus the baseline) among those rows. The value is 4634.90 angstrom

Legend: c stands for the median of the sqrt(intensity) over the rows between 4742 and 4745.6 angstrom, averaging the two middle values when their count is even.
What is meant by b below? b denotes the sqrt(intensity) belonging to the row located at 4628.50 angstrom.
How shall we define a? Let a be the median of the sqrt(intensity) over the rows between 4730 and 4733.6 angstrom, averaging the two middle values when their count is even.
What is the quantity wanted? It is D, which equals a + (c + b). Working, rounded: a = 3.58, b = 3.69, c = 3.87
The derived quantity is 11.1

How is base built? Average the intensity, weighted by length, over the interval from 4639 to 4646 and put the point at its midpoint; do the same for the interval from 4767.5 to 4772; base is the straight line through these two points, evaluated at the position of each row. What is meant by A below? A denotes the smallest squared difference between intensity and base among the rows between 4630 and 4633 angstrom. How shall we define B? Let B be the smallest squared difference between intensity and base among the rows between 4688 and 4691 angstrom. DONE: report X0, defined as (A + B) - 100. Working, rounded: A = 0.21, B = 0.91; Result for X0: -98.9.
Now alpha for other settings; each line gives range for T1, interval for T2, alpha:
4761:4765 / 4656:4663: 16.0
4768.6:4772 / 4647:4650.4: 15.1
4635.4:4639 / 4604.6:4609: 14.7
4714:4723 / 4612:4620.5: 15.4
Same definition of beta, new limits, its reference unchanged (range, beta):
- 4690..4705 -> 4702.62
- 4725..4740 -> 4736.31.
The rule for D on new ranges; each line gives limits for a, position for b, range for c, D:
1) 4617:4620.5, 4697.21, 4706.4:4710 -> 11.0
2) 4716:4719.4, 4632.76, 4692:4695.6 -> 11.7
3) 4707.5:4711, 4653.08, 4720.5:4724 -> 11.4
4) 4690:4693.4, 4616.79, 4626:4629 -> 11.3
